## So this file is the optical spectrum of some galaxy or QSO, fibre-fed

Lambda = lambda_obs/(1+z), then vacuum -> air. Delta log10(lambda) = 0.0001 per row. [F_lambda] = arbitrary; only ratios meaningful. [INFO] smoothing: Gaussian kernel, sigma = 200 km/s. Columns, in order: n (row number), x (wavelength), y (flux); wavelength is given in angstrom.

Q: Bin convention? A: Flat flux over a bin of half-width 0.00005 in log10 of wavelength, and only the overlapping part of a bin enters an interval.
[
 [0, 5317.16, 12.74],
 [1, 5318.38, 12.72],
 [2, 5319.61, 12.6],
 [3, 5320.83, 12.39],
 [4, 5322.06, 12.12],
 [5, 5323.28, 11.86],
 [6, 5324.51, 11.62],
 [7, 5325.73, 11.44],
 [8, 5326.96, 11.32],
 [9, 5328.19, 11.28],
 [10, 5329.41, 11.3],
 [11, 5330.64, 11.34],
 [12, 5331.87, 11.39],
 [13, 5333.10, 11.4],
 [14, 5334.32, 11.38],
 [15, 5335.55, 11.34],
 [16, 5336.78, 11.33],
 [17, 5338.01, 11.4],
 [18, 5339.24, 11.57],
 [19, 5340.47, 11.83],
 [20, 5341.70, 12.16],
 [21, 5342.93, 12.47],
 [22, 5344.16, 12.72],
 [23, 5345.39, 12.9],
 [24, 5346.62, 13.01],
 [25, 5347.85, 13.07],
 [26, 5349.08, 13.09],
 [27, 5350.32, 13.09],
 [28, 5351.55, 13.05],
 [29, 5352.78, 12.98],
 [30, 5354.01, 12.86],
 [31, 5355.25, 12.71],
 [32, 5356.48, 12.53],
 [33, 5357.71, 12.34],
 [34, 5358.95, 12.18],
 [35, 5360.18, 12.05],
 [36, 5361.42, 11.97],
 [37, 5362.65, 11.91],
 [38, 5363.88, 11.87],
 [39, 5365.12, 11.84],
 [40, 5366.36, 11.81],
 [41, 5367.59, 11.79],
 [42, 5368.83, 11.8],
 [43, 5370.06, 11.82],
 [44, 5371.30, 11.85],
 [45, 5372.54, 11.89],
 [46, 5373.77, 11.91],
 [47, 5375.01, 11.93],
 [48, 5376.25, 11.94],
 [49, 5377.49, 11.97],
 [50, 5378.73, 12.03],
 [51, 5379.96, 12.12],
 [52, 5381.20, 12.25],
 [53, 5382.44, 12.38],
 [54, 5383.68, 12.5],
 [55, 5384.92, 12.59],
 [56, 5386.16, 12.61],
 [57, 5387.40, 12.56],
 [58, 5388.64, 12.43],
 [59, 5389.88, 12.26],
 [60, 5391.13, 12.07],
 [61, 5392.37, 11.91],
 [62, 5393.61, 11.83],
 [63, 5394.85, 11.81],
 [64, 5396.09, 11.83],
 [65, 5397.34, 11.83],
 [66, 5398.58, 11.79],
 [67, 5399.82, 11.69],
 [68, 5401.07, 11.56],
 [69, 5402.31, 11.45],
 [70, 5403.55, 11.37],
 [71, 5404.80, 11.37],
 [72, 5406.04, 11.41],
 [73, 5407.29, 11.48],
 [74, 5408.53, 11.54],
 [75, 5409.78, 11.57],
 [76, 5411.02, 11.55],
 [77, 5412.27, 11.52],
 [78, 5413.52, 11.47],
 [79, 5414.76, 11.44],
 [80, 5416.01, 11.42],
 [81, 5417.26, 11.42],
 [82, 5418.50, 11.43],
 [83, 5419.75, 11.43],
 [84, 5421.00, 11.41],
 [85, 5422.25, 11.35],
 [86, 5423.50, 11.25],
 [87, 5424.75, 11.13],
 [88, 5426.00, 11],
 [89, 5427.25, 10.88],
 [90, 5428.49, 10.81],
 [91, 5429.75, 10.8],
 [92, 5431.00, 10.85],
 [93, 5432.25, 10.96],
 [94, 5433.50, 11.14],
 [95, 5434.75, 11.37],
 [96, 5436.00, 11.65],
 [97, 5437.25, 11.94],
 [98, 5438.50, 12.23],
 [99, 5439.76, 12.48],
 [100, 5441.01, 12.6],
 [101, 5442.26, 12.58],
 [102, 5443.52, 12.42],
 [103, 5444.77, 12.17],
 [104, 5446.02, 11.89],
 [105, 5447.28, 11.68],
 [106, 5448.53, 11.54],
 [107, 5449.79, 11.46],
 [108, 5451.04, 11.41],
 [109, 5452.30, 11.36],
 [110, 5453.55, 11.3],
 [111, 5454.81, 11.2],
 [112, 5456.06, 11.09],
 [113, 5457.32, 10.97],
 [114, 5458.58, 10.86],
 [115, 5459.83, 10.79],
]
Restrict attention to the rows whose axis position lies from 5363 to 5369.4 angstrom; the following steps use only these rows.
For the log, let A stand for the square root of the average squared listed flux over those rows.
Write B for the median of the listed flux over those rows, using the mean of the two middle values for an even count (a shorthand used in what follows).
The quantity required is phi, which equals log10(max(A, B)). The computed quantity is 1.07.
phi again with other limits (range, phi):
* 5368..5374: 1.07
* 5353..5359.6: 1.10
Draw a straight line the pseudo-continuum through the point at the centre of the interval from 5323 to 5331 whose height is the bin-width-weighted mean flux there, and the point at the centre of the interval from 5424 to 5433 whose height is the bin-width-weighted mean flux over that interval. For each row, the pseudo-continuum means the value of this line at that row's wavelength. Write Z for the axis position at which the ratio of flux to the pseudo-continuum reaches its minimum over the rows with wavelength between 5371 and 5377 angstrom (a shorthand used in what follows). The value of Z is 5371.30 angstrom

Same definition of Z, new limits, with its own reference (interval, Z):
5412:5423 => 5422.25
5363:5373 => 5367.59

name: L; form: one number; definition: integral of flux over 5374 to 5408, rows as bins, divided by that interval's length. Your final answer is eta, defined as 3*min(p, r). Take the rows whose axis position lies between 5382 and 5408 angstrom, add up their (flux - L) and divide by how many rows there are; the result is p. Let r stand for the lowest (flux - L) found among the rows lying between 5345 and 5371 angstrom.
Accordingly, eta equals -1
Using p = -0.02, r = -0.2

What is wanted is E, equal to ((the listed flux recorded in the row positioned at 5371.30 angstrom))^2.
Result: 140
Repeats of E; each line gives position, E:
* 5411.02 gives 133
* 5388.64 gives 155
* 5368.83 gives 139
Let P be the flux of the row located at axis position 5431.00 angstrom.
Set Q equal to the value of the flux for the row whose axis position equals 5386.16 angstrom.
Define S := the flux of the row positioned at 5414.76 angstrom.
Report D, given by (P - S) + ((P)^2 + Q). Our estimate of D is 130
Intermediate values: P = 10.85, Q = 12.61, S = 11.44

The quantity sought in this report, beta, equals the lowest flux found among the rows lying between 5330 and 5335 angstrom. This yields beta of 11.34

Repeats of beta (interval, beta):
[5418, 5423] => 11.35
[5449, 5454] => 11.3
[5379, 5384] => 12.12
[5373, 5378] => 11.91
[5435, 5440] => 11.65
